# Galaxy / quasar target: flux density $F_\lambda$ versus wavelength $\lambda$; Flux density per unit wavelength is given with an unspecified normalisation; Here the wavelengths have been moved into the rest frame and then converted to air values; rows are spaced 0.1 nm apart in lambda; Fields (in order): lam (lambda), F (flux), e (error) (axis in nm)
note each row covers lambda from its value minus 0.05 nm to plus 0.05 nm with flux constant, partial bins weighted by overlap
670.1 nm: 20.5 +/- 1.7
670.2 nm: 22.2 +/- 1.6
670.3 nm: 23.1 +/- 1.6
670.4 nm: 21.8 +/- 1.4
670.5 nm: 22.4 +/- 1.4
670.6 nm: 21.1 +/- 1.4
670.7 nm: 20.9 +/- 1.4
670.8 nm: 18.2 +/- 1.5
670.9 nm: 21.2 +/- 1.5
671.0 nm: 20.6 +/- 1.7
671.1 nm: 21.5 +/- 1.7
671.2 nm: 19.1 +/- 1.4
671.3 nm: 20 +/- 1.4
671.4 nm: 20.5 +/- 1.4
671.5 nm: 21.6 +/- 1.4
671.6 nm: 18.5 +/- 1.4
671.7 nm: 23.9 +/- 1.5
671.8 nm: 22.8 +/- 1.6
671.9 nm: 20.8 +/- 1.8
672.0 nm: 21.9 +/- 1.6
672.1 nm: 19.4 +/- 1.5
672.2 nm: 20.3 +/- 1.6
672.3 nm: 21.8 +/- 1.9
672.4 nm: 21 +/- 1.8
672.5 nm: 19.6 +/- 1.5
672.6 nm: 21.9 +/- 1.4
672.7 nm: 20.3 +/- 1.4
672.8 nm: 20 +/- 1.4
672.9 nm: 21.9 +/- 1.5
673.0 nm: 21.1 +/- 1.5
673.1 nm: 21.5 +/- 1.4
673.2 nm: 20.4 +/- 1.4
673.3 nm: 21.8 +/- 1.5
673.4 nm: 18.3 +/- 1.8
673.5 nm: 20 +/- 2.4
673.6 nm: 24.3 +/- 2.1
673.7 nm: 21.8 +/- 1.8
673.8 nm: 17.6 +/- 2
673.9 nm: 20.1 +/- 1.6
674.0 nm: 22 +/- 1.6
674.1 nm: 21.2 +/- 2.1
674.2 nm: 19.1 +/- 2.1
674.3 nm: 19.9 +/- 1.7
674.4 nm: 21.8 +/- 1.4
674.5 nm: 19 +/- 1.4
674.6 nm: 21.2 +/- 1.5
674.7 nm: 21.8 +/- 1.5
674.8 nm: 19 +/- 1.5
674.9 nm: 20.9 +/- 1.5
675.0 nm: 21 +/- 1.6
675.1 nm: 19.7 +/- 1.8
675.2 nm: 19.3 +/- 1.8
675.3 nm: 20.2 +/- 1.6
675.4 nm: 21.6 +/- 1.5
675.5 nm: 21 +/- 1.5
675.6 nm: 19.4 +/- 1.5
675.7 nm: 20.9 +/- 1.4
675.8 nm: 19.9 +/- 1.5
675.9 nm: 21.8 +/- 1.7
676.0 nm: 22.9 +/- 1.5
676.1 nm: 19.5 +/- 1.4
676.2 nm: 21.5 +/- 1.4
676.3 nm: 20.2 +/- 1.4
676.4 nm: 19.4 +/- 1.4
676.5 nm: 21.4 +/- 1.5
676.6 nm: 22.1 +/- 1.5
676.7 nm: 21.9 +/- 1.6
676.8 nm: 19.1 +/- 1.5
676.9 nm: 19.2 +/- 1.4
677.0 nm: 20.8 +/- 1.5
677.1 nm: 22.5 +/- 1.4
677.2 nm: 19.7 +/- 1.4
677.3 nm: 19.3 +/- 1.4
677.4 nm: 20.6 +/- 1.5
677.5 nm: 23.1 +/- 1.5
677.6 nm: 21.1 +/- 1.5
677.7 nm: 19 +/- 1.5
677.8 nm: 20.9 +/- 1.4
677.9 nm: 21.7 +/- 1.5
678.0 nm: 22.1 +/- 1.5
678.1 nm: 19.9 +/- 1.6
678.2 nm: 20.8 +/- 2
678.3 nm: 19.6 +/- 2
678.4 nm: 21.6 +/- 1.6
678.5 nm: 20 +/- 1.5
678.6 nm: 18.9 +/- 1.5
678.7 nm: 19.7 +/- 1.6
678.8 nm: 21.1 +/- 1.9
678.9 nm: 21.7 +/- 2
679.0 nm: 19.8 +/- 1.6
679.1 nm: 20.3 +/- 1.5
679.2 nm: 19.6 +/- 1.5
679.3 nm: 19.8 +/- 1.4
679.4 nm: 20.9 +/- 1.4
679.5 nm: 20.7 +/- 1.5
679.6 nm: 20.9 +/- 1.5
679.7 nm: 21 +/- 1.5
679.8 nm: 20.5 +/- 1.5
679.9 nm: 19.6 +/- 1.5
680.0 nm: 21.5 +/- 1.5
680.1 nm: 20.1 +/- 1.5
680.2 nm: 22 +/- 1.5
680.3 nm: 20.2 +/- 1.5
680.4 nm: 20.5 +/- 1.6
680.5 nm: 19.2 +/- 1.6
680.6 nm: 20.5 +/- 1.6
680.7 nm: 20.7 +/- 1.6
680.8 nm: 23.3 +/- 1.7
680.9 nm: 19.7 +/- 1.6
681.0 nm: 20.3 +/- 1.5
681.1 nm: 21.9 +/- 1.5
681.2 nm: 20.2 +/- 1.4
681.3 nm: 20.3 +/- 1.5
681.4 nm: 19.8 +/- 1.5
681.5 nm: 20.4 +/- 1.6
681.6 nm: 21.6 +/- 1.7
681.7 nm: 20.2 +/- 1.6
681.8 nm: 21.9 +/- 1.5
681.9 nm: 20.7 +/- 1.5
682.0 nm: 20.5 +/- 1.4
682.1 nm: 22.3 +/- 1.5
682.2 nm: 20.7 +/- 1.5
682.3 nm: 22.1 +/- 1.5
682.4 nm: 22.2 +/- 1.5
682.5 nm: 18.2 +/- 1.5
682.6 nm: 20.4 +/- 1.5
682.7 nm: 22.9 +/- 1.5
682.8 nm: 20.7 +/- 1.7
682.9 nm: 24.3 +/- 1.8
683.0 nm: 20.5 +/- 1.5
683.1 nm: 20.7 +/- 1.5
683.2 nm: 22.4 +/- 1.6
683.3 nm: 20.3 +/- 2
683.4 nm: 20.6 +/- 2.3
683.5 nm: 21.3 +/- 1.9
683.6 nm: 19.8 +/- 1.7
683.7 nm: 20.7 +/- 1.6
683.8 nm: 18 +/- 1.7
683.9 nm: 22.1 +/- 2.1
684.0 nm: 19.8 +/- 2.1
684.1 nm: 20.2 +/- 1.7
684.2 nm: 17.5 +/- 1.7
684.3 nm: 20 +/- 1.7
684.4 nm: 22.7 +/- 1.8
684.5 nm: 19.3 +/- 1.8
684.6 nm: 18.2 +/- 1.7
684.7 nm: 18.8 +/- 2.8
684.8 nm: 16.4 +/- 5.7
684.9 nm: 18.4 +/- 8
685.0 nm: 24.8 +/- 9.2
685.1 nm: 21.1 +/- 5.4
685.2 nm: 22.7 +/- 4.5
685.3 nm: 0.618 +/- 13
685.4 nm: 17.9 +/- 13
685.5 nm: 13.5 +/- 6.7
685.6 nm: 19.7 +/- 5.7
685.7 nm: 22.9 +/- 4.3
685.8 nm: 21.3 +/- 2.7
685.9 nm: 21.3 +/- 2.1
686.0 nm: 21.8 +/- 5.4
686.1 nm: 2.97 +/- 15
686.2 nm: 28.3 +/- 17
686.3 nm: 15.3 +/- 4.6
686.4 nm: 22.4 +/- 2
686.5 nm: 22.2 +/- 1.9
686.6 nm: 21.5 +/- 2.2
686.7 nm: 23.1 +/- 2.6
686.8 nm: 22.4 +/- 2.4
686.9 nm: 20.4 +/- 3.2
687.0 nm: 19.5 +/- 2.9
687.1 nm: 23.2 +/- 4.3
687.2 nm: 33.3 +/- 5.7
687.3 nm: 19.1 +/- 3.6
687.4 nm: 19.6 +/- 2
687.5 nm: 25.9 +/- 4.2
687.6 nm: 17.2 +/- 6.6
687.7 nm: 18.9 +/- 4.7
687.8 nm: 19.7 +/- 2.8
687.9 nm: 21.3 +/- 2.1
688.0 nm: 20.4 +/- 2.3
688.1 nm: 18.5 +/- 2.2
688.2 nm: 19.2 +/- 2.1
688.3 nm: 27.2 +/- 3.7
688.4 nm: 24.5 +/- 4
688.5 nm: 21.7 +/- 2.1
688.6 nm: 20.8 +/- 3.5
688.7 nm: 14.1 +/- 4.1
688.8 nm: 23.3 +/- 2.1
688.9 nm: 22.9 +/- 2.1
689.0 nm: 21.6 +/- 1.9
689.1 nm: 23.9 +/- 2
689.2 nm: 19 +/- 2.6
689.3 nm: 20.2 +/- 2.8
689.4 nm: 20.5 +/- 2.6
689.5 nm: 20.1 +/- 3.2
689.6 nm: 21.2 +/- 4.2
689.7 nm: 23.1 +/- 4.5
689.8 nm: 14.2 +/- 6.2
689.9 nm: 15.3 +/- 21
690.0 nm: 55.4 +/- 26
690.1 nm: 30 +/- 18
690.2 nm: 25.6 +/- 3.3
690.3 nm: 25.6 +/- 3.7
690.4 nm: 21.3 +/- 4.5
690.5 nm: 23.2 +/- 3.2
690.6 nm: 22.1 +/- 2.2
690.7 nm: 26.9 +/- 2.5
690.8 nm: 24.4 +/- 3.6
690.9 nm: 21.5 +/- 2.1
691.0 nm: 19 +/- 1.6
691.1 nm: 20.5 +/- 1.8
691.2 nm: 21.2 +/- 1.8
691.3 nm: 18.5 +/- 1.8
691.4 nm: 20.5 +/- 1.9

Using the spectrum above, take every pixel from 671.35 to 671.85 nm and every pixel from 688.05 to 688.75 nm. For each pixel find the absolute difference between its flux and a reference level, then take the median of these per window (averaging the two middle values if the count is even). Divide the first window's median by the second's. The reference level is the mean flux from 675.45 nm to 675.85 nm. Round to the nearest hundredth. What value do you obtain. 1.00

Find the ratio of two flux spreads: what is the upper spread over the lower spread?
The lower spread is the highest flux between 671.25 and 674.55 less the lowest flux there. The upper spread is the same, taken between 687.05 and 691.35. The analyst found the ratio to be 6.2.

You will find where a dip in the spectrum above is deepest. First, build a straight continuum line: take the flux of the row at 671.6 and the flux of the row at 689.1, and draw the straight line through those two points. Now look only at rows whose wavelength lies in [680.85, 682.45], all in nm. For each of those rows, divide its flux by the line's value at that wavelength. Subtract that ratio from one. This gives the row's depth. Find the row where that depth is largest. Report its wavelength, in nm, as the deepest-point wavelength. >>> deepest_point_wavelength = 681.4 nm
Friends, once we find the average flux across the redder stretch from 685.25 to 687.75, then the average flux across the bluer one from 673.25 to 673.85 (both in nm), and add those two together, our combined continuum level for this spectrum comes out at 40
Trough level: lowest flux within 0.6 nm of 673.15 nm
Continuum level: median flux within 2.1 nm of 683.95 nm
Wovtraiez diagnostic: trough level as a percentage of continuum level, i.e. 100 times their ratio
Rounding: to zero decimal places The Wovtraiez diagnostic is 89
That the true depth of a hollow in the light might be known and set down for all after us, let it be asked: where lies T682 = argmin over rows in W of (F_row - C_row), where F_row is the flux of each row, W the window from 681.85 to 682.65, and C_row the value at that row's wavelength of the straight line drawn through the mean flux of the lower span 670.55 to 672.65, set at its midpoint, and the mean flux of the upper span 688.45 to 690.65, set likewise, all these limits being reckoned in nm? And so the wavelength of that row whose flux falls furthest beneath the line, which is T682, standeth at 682.5 nm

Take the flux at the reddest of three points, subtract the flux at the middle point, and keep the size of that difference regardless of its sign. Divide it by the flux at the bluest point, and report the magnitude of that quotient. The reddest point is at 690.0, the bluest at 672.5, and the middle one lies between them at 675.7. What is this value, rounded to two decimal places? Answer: 1.76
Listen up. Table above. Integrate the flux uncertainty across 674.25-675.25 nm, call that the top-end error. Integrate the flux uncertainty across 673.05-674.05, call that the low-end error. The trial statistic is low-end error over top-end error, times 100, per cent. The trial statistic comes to 112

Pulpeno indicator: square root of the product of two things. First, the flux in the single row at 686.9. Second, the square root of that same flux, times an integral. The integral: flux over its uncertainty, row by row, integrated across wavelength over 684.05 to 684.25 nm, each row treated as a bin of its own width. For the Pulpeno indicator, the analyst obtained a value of 14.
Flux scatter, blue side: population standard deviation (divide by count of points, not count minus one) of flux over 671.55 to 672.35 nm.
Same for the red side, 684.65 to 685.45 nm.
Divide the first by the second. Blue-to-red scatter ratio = 0.2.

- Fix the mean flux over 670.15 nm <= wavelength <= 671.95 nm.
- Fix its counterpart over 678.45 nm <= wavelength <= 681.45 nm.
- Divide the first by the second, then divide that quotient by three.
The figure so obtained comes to 0.344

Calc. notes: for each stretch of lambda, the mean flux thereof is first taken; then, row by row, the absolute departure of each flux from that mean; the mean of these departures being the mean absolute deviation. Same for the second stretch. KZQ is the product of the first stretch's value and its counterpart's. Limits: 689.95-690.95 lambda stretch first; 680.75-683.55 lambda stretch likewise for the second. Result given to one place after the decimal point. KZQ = 6.2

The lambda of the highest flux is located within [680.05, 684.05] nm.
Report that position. 682.9 nm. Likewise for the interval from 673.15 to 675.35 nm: 673.6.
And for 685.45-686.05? 685.7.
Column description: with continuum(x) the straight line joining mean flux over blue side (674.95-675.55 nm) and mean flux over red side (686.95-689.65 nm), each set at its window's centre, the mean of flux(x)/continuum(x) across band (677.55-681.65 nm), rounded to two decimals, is 0.99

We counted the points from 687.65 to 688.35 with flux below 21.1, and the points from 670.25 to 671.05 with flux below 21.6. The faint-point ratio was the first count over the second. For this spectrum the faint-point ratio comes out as 1.0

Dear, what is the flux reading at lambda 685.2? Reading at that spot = 22.7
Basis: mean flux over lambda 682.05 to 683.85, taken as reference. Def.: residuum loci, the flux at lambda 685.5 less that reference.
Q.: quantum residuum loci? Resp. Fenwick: -7.5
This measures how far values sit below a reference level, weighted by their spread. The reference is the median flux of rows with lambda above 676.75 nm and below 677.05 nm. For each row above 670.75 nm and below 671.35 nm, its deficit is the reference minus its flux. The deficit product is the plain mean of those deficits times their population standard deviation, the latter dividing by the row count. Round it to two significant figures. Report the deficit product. -1.0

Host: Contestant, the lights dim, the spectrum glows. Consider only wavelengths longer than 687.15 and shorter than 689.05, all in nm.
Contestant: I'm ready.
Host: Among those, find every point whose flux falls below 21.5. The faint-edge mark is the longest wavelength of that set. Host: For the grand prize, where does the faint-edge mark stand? 688.7 nm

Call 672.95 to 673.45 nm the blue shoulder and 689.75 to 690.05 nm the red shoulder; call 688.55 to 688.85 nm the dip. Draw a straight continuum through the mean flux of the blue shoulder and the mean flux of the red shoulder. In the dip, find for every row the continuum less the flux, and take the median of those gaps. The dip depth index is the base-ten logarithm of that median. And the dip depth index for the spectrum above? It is 0.8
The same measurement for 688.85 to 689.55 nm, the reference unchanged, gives 0.9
